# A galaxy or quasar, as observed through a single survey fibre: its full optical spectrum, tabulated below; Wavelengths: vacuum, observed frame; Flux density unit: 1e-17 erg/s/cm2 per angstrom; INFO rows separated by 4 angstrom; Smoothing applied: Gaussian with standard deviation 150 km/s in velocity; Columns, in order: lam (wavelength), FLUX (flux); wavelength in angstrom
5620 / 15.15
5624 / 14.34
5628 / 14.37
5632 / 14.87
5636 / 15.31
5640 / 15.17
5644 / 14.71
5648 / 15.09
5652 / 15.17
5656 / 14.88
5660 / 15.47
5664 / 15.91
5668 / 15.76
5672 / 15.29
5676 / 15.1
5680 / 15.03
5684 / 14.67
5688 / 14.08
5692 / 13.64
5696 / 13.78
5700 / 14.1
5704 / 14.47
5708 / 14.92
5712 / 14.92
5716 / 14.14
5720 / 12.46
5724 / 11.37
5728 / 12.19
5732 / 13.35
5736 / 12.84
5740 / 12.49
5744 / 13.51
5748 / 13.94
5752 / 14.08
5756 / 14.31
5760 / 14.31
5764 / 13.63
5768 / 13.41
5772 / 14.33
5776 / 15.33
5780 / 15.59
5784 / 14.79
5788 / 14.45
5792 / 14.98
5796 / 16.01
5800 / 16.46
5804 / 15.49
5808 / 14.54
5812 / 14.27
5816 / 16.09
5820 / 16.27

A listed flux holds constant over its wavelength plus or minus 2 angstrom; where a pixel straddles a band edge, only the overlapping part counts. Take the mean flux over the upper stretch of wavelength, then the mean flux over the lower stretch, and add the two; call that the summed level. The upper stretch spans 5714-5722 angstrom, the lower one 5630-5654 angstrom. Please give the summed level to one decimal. 28.4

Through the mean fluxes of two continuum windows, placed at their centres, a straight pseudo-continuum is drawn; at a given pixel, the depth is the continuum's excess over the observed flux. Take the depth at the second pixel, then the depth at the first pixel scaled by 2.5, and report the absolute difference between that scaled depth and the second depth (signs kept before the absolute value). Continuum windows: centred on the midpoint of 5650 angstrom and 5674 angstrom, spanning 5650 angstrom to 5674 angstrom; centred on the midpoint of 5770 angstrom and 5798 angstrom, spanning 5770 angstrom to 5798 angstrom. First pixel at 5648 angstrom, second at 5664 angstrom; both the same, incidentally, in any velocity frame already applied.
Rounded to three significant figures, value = 1.41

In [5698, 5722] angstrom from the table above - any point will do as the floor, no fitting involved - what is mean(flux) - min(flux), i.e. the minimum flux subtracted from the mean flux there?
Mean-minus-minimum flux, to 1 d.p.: 1.7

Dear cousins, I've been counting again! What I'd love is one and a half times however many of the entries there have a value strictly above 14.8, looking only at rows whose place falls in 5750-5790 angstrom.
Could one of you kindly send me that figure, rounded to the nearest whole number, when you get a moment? 3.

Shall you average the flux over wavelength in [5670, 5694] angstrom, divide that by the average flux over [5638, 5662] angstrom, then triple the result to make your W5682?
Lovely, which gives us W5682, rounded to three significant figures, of 2.91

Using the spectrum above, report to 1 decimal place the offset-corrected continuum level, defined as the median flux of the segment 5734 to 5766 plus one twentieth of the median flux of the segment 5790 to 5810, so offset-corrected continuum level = 14.6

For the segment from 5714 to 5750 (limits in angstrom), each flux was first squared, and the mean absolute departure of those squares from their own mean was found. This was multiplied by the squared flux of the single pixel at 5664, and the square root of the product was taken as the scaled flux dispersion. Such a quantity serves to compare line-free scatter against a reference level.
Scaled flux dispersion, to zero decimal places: 69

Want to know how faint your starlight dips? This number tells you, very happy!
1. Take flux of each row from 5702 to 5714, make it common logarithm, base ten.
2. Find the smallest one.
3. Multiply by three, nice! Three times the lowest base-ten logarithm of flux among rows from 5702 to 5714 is 3.48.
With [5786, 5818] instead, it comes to 3.46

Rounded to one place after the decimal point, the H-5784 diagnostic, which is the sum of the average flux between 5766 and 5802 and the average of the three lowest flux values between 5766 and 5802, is 29.1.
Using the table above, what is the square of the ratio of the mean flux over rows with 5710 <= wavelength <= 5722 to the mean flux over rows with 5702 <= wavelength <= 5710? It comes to 0.89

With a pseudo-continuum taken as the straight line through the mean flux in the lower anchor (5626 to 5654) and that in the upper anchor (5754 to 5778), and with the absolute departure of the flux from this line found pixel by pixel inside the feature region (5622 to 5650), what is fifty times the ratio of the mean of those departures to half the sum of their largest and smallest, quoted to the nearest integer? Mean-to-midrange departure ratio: 42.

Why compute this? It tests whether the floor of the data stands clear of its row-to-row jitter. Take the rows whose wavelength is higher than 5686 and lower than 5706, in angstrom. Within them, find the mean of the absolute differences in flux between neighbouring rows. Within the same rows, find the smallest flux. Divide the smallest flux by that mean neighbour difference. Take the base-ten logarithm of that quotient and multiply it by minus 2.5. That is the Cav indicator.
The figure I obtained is -4.1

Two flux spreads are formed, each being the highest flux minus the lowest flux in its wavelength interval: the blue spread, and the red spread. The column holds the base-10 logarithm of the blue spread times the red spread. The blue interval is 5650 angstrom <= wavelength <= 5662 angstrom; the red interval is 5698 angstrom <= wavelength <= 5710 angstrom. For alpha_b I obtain -0.32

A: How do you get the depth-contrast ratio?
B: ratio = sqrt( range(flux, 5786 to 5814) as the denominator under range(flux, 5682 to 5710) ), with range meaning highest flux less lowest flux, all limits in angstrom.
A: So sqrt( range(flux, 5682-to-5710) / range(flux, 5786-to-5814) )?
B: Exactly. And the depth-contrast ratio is 0.76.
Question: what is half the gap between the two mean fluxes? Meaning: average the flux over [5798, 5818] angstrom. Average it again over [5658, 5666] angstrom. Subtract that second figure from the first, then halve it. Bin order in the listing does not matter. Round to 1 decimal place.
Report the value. -0.2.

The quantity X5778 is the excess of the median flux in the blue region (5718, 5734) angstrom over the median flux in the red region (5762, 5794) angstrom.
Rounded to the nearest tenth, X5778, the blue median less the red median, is -2.3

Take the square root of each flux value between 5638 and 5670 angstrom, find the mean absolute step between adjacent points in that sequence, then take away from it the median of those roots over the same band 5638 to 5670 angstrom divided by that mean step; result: -89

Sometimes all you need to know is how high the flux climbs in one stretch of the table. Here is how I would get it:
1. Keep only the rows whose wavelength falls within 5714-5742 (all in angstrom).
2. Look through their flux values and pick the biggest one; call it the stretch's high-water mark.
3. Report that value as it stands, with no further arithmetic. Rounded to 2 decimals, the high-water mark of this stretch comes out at 14.14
